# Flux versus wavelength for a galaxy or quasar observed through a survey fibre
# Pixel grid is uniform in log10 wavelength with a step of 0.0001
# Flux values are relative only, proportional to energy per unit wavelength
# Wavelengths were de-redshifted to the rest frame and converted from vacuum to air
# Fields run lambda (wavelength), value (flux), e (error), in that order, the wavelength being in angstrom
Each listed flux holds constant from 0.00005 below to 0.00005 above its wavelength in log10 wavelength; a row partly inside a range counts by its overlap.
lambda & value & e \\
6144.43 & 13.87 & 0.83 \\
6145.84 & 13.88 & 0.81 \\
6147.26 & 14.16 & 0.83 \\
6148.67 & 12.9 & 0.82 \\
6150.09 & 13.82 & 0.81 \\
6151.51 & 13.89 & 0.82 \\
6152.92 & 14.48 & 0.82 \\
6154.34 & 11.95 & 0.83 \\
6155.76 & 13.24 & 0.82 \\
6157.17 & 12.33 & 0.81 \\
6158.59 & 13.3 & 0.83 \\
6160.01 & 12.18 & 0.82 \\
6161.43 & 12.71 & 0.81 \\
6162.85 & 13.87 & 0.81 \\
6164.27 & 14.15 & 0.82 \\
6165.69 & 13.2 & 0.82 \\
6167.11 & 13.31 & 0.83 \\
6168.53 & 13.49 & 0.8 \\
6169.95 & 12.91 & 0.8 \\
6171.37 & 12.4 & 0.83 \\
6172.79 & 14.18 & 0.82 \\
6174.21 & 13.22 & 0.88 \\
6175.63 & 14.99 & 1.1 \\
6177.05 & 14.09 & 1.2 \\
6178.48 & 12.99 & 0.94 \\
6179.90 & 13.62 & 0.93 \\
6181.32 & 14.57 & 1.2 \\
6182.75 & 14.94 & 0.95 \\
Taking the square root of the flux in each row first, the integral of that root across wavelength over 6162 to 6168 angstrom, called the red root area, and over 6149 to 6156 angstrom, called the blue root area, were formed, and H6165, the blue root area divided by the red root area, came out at 1.2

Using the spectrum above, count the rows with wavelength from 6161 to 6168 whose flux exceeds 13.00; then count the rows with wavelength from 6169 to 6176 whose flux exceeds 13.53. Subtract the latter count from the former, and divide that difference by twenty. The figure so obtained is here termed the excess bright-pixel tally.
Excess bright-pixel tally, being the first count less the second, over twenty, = 0.10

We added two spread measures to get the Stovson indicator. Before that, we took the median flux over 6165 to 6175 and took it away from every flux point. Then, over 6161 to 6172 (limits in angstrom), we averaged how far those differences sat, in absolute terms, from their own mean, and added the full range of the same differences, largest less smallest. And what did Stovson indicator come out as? 2.20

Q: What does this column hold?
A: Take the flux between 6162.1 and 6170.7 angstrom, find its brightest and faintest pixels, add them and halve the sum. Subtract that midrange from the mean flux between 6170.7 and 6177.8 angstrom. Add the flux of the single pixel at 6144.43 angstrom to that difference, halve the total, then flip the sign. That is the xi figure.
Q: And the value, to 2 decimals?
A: -7.06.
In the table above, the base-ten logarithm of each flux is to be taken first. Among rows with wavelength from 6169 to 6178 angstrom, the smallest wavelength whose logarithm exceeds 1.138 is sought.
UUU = 6172.79 angstrom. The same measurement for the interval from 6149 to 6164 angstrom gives 6150.09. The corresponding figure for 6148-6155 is 6150.09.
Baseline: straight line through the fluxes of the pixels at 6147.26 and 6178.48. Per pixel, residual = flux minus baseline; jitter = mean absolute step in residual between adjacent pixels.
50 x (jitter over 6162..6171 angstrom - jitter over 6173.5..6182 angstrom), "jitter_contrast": -32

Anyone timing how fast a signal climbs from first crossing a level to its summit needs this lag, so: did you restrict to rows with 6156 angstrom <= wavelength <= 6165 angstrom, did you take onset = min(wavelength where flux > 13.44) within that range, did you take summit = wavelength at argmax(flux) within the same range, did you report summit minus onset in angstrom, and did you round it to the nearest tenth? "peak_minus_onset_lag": 1.4 angstrom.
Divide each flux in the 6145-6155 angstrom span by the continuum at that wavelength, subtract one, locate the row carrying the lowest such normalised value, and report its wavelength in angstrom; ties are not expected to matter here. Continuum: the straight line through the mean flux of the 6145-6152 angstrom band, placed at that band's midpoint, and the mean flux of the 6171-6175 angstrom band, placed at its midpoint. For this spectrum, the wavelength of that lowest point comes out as 6154.34 angstrom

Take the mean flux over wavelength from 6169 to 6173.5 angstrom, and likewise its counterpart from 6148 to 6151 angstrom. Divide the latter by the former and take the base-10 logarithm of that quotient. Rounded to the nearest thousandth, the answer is 0.006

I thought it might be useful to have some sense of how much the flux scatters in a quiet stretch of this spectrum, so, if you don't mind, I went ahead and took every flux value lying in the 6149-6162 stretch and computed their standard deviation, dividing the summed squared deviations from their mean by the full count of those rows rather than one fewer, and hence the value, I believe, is 0.82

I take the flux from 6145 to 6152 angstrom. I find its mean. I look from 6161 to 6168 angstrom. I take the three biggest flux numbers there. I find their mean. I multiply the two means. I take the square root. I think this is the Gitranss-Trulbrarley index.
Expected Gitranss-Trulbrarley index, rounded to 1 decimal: 13.8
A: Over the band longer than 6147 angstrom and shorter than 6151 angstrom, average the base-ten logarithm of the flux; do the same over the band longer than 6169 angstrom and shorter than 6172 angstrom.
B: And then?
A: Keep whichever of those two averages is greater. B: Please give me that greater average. 1.13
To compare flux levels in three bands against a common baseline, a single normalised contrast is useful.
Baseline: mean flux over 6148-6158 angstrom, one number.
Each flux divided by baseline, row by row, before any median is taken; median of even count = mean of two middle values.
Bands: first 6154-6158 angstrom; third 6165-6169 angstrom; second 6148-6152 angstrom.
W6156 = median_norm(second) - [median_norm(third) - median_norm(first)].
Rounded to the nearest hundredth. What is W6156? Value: 0.97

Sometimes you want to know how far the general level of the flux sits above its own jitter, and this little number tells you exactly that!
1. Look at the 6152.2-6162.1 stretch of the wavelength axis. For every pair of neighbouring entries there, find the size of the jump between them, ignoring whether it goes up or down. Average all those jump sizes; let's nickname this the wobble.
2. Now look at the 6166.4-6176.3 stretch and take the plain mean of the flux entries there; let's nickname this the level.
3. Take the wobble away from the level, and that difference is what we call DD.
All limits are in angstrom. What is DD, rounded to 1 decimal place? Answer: 12.3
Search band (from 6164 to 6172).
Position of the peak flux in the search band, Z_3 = 6164.27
